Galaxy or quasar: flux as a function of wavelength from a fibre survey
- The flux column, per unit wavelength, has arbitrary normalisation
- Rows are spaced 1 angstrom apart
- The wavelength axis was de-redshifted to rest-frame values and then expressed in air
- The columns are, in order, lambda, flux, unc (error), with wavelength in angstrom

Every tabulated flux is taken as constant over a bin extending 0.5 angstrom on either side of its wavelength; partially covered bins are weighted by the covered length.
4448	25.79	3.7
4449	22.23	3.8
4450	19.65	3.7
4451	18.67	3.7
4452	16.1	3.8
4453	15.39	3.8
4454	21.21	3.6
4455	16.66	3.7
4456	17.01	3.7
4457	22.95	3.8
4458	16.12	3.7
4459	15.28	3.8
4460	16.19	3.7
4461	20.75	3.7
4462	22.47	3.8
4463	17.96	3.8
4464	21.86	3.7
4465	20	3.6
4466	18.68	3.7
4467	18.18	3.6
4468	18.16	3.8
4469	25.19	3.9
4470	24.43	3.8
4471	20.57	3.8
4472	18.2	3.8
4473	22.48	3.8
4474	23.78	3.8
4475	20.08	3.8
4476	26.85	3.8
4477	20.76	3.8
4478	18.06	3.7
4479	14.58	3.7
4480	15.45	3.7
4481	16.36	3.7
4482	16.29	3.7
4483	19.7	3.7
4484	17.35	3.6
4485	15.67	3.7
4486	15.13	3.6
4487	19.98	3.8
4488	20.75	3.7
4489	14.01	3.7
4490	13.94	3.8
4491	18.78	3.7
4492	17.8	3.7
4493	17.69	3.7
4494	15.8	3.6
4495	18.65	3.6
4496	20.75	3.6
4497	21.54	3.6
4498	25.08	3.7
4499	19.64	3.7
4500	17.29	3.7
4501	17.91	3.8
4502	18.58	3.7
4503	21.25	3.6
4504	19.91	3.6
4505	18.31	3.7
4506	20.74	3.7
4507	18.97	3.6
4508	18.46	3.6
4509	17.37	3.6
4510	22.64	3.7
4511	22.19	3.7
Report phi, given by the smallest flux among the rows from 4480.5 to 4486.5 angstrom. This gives 15.13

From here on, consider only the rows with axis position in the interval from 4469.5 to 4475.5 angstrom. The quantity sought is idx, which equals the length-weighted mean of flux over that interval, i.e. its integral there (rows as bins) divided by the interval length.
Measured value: 21.6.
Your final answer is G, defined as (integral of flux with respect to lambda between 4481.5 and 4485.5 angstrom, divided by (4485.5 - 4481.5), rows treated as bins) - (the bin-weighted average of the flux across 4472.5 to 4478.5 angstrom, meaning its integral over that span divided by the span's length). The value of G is -4.7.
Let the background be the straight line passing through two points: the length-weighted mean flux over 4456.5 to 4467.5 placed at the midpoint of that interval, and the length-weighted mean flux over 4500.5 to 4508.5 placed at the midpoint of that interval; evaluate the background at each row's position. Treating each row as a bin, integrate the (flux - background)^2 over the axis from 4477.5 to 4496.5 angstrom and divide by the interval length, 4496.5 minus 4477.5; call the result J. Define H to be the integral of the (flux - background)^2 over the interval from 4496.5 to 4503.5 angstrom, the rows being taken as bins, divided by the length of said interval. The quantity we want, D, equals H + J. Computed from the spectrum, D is 15.6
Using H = 7.1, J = 8.6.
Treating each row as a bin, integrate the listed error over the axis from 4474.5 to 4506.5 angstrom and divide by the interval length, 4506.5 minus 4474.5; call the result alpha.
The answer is 3.69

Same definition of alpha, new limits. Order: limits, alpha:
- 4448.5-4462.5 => 3.74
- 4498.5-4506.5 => 3.69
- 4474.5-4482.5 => 3.74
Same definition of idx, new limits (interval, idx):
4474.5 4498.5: 18.4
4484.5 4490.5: 16.6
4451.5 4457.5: 18.2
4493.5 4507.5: 19.6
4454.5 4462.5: 18.4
